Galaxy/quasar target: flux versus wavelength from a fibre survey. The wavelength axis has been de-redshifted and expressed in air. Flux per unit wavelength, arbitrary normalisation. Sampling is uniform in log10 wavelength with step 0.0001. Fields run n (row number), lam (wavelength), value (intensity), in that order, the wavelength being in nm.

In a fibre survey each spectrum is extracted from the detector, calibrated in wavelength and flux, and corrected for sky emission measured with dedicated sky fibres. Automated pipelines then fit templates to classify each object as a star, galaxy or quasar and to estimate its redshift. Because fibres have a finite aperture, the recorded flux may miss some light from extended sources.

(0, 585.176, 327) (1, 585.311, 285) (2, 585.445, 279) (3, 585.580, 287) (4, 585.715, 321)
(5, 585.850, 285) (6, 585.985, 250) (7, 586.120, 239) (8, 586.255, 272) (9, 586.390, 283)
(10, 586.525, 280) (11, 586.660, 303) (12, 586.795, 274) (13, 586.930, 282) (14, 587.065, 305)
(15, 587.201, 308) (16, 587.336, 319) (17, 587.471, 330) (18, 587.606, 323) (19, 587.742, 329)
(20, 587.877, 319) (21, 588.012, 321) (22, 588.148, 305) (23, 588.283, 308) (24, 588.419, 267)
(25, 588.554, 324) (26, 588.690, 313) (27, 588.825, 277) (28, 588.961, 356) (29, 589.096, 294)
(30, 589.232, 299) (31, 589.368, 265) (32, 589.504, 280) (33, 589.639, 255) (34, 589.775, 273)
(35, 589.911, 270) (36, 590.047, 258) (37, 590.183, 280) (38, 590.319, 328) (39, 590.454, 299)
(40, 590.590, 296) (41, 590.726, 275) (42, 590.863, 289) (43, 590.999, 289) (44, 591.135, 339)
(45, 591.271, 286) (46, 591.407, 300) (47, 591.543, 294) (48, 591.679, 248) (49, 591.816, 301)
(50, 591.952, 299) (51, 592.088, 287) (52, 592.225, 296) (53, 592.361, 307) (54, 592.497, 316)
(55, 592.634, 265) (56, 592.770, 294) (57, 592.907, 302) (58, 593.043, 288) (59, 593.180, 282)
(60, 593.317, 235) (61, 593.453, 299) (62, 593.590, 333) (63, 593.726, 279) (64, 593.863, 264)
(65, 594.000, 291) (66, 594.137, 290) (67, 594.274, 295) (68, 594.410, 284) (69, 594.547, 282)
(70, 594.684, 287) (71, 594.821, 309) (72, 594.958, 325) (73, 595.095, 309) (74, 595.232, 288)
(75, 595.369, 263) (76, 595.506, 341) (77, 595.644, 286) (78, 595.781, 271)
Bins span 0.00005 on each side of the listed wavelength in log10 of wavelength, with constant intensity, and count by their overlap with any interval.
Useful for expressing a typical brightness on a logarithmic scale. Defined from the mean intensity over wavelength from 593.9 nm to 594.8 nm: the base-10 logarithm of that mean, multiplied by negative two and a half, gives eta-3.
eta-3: -6.15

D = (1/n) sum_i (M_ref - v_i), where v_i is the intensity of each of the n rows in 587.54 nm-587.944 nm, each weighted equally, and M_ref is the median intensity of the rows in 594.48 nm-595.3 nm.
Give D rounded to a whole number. -25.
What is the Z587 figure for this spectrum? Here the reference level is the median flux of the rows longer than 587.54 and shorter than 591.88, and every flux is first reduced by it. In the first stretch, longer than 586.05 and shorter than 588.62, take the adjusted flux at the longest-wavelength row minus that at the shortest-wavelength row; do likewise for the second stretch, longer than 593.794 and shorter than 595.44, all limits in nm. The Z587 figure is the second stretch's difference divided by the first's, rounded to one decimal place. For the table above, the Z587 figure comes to 0.0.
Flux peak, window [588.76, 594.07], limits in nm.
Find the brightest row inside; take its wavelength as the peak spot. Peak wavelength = 588.961 nm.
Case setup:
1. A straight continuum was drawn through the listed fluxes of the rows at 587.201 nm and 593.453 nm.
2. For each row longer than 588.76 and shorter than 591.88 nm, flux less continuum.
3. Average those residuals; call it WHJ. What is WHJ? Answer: -14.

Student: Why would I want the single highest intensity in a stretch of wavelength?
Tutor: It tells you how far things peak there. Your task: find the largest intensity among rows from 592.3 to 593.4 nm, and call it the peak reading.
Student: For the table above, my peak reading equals 316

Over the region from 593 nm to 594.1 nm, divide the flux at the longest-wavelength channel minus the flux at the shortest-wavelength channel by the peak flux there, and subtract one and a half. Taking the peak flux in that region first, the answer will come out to -1.49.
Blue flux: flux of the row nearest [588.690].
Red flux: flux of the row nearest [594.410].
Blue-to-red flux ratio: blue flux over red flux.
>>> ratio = 1.10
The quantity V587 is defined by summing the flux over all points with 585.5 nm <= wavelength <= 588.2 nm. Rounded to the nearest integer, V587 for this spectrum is 5935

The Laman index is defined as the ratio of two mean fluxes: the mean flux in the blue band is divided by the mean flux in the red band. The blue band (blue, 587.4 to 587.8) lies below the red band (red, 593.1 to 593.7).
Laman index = 1.14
